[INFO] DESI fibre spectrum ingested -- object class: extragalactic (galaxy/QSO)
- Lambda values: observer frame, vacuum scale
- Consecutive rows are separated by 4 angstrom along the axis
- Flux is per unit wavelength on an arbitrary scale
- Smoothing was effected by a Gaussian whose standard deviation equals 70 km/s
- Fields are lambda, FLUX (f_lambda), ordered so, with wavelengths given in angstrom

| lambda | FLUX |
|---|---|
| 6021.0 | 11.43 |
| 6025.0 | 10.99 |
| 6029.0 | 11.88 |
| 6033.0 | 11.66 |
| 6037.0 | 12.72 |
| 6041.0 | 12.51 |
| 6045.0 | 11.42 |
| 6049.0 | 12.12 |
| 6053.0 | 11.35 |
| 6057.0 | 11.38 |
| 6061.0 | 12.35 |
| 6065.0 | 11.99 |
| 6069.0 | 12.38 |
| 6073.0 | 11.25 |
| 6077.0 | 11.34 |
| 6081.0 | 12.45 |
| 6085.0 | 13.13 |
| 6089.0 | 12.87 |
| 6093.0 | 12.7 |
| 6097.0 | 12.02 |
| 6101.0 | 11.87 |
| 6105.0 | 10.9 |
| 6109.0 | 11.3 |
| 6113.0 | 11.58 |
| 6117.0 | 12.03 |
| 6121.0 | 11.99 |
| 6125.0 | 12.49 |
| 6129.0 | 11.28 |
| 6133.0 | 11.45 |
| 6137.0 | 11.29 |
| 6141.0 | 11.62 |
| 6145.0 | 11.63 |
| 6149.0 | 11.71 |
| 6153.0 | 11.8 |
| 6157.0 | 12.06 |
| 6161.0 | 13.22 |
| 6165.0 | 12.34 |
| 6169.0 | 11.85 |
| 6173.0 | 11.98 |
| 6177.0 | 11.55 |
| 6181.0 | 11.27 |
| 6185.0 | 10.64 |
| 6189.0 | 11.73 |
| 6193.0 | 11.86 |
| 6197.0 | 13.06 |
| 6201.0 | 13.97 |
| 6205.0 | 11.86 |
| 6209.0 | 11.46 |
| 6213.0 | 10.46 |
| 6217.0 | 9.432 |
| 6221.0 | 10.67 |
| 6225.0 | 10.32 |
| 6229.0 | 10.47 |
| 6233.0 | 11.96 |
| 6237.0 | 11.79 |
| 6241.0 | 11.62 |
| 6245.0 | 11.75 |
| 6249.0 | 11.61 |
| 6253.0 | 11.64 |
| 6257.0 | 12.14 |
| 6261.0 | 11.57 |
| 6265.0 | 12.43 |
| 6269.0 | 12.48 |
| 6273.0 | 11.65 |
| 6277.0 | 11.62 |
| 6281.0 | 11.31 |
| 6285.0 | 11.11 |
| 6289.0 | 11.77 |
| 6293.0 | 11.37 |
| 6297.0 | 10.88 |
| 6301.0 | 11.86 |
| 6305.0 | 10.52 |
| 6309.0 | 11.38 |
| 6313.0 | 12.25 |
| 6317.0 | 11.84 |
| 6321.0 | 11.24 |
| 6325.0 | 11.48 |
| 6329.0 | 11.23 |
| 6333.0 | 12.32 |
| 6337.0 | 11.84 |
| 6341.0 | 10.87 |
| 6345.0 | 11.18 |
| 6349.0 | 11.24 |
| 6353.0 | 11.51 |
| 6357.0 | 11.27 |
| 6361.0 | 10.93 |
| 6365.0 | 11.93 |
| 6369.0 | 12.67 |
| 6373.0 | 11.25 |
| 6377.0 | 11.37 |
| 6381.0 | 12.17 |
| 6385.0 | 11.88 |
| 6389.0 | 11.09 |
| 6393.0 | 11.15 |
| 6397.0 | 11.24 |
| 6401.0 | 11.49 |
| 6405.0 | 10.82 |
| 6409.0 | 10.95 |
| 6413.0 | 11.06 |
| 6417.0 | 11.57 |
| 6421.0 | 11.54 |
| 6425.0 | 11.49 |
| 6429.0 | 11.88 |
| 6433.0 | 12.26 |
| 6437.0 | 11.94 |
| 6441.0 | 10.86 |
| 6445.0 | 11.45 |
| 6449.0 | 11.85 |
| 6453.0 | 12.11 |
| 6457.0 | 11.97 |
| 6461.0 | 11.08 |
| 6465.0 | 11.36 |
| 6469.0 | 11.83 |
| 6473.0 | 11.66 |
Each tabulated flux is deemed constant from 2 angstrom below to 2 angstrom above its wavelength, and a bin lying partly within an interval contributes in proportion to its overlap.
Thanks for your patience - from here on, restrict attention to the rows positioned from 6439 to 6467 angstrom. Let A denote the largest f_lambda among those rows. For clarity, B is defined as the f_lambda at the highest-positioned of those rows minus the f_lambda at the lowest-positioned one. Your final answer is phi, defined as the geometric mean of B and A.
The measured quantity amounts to 2.5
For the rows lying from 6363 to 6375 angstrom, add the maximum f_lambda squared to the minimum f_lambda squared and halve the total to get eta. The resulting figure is 144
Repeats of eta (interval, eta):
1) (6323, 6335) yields 139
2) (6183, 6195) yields 127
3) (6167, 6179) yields 138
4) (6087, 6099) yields 155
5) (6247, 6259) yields 141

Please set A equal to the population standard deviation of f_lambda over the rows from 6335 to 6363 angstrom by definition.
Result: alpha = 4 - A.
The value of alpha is 3.69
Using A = 0.31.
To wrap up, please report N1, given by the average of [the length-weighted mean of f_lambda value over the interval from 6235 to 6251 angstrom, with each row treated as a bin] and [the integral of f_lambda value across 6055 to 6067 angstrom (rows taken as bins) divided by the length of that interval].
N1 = 11.8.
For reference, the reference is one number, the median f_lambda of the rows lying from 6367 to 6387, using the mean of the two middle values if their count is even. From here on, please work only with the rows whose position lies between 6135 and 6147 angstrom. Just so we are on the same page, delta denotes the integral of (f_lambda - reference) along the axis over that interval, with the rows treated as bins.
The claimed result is -4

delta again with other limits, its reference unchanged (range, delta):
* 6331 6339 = 2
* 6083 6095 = 12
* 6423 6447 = -6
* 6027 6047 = 3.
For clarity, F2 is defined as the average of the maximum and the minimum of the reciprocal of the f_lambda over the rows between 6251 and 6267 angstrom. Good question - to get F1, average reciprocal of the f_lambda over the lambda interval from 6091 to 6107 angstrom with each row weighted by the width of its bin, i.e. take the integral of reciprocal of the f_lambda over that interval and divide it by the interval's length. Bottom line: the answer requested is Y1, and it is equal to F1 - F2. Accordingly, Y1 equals 0.0010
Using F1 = 0.0845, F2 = 0.083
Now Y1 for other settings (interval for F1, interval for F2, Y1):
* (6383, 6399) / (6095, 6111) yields 0.0008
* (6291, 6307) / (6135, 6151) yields 0.0028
